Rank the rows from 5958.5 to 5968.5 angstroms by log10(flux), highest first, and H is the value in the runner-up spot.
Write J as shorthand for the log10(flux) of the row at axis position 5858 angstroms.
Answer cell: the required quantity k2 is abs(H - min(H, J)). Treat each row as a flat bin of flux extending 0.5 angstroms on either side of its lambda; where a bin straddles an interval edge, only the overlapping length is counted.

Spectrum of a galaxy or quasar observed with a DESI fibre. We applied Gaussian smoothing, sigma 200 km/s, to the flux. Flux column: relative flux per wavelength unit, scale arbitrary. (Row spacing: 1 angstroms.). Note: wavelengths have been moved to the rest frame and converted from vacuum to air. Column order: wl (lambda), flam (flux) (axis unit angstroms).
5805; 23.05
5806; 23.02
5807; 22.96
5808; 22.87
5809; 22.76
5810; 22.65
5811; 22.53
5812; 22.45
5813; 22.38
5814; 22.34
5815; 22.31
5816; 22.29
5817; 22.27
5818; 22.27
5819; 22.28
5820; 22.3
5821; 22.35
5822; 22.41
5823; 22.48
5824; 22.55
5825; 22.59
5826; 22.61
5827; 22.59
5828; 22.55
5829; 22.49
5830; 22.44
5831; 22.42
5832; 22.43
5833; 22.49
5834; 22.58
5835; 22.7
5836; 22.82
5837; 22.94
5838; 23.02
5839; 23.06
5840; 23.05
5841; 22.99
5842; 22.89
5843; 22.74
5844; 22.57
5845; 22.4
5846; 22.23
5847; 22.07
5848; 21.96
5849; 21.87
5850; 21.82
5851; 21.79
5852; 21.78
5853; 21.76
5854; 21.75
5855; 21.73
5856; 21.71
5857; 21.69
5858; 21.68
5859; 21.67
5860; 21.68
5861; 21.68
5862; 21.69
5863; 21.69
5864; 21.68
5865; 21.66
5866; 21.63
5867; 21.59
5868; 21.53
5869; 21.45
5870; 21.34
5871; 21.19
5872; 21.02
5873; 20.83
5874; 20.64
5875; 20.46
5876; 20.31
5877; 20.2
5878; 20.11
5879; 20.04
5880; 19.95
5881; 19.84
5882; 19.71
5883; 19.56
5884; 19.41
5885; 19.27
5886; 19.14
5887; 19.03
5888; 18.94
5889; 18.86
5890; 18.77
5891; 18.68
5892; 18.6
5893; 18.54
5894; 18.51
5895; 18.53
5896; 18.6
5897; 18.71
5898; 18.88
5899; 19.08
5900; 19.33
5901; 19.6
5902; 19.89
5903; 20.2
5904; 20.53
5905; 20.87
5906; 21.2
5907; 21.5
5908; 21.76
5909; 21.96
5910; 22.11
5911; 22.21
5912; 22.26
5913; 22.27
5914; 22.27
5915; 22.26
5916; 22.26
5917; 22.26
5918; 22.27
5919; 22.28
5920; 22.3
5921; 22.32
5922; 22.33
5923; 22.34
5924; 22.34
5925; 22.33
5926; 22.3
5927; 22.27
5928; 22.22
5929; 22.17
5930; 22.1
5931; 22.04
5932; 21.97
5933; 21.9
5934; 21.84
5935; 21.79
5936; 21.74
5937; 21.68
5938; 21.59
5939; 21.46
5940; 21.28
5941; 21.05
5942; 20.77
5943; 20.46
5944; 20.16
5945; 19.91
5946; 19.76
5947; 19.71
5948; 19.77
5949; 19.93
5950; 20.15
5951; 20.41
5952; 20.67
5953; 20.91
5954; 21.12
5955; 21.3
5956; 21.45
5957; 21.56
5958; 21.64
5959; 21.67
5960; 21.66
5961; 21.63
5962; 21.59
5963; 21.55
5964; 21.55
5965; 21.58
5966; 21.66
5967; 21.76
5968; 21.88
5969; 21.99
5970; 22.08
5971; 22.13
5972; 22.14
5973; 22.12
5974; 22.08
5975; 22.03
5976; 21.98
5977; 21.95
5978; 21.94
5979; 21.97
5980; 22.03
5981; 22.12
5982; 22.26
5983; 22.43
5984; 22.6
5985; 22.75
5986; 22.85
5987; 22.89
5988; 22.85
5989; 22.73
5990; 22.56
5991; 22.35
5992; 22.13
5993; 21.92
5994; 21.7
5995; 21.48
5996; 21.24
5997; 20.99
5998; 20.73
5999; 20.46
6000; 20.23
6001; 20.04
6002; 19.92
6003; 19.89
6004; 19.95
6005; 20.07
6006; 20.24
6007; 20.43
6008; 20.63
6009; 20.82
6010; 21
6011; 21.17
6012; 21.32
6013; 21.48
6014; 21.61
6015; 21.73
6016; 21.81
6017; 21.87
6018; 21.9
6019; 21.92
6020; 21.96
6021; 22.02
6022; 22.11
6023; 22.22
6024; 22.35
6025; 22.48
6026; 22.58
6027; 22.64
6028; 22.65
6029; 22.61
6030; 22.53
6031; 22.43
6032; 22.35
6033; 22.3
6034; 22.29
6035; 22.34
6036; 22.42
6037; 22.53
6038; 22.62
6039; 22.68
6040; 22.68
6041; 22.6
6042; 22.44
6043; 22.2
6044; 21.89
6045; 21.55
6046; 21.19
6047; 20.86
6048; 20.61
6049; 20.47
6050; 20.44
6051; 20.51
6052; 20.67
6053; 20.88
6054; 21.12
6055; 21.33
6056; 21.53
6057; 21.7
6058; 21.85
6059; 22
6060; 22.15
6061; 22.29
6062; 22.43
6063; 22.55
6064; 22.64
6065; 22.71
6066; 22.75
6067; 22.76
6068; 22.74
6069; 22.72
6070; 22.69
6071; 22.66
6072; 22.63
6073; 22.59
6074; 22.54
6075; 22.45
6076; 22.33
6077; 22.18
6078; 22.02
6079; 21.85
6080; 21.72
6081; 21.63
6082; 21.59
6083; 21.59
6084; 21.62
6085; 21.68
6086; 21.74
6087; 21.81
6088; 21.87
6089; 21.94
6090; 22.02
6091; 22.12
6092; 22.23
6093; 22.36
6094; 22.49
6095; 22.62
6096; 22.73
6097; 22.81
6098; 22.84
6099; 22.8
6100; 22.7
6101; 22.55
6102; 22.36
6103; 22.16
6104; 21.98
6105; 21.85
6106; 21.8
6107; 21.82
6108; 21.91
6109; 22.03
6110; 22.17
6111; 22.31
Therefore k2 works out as 0.0016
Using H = 1.34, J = 1.34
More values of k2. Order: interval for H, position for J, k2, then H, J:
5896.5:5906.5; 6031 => 0.0000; 1.32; 1.35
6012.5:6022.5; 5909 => 0.0012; 1.34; 1.34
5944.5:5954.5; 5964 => 0.0000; 1.32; 1.33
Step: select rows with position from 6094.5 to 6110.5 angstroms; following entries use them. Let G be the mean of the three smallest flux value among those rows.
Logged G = 21.8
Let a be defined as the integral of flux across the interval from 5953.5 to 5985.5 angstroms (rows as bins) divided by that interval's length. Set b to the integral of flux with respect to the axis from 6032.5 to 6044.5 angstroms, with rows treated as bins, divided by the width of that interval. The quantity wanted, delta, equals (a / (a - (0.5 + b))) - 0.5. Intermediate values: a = 21.9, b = 22.4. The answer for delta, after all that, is -22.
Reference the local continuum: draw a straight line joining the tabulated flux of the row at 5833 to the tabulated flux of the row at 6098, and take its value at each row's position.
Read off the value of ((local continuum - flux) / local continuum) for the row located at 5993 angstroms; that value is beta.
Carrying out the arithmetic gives 0.034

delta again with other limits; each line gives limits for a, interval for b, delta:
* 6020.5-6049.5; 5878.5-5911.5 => 11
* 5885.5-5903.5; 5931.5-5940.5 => -6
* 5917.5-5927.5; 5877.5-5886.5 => 10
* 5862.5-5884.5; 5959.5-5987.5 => -12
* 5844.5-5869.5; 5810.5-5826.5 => -20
